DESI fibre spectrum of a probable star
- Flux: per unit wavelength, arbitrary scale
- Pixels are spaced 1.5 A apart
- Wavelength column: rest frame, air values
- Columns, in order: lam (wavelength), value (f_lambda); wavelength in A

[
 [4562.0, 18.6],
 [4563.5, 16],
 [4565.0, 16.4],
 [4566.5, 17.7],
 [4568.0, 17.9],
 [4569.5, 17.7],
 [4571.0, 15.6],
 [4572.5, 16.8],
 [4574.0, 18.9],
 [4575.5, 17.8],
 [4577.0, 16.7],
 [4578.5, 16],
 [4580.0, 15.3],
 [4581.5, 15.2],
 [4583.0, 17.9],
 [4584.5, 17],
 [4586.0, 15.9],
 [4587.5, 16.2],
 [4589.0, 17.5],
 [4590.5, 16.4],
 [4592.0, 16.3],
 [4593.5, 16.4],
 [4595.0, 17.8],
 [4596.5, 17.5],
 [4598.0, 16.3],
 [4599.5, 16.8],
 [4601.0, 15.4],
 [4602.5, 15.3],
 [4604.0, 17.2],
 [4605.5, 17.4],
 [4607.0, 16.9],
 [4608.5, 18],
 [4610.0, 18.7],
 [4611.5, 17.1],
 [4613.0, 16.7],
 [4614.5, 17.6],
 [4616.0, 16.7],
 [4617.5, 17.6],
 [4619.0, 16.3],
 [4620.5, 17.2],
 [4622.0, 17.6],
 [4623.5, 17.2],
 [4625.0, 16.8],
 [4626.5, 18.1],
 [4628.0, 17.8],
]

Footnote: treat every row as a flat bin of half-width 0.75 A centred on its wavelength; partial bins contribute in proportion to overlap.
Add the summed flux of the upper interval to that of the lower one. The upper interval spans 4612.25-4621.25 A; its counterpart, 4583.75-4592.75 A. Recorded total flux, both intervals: 201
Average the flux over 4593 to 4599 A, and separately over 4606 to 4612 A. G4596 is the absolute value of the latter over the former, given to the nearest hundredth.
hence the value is 1.04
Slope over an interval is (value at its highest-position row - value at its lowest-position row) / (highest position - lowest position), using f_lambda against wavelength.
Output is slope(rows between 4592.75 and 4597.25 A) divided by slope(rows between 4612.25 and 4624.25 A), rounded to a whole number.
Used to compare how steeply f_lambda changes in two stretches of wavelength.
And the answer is 8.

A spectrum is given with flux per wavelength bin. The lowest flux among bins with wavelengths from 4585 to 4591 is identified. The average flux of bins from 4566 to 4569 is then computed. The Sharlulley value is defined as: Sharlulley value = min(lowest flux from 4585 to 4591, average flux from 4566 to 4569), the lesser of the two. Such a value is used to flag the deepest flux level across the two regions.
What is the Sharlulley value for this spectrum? 15.9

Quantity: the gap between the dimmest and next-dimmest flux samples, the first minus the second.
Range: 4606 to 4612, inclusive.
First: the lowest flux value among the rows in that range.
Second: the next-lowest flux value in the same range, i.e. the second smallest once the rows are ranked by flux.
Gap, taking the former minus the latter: -0.20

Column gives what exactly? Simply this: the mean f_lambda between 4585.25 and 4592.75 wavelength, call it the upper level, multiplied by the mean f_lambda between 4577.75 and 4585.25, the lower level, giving 268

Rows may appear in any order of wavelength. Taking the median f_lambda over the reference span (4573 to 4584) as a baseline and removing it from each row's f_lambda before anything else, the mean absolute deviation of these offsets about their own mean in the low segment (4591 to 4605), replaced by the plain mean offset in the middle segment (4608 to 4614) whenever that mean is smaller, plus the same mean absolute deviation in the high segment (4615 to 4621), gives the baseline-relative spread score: 1.1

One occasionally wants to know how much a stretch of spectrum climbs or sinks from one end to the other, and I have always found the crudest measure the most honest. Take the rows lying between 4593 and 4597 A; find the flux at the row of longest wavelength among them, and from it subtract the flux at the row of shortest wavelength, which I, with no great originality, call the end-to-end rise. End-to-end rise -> 1.1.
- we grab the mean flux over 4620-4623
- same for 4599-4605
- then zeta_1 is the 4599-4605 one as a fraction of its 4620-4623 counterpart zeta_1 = 0.93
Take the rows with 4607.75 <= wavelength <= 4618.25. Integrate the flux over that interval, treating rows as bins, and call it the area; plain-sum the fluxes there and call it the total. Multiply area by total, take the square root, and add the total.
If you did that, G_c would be 272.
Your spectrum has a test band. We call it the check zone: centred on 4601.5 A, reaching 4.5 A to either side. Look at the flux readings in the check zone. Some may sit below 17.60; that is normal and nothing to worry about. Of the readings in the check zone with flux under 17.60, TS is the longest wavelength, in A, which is 4605.5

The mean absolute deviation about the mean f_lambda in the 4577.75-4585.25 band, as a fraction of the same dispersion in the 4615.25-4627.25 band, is 2.1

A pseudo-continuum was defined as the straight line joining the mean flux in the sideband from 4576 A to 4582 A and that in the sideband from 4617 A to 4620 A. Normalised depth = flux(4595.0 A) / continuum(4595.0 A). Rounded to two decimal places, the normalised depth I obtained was 1.09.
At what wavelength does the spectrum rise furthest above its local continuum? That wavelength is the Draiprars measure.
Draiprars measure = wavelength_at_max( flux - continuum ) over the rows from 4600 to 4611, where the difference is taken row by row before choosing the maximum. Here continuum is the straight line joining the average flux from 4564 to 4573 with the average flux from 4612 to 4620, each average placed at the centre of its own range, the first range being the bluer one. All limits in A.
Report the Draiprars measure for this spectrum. 4610.0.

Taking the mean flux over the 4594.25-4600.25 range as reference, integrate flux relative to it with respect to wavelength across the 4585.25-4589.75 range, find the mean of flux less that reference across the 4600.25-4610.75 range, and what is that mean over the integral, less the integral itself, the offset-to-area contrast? -4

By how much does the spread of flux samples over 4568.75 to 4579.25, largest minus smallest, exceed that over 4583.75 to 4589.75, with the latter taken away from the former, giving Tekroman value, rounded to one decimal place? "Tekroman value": 1.7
